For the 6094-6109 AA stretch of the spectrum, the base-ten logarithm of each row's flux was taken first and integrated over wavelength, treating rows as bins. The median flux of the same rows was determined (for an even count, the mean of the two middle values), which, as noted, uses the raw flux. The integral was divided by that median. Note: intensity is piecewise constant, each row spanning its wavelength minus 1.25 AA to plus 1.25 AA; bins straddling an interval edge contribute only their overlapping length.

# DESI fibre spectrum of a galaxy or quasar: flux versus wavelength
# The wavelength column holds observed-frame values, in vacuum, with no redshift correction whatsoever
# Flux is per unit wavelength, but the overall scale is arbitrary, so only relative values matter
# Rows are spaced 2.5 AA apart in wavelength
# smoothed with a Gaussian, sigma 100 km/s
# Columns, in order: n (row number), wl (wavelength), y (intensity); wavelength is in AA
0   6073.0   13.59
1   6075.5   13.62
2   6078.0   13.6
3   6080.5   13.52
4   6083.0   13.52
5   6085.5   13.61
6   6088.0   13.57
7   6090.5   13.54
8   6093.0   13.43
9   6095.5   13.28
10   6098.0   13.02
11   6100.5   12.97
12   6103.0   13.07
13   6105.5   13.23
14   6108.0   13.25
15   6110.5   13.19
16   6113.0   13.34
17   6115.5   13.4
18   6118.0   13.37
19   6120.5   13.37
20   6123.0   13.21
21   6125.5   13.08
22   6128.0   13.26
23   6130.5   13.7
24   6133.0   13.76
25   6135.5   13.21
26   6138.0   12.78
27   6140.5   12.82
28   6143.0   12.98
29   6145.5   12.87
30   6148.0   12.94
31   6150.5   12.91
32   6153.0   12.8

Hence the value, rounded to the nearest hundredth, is 1.28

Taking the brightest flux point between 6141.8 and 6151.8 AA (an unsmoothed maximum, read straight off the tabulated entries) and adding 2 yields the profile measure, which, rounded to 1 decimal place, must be 15.0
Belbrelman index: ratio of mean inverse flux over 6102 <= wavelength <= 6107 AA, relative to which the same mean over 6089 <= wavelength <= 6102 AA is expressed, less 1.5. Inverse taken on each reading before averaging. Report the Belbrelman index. -0.507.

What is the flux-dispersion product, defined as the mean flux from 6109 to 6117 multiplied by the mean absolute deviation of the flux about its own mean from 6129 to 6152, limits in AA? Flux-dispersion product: 4.0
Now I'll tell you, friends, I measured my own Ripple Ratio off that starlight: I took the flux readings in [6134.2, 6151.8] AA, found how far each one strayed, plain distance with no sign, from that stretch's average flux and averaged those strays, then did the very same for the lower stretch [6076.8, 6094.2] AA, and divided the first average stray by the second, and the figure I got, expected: 2.18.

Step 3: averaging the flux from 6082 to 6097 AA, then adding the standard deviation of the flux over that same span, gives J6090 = 13.6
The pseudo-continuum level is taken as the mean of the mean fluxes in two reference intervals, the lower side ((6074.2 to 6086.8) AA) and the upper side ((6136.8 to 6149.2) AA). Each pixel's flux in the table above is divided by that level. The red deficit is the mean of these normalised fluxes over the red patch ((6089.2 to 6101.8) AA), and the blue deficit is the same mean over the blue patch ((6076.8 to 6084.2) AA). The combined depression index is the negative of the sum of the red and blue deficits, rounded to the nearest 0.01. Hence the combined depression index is -2.03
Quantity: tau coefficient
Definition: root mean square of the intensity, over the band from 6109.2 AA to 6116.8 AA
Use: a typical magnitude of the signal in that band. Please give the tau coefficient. 13.31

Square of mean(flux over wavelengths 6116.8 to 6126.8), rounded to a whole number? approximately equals 176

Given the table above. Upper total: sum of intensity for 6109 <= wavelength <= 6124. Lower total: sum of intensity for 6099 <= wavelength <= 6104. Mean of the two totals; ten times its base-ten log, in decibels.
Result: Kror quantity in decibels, 17.2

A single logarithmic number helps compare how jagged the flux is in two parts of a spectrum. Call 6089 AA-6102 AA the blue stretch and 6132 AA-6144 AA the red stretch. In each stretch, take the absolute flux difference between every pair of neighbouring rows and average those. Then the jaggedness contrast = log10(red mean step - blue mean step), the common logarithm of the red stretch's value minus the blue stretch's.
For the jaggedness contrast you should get -0.82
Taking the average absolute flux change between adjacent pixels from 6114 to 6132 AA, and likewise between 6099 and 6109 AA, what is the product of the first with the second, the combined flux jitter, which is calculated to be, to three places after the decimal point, 0.015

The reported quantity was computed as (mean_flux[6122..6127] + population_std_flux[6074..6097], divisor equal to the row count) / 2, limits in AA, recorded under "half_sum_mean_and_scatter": 6.62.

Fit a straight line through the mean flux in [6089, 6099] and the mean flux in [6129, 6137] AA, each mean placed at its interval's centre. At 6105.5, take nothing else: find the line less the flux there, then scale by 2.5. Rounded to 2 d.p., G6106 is 0.39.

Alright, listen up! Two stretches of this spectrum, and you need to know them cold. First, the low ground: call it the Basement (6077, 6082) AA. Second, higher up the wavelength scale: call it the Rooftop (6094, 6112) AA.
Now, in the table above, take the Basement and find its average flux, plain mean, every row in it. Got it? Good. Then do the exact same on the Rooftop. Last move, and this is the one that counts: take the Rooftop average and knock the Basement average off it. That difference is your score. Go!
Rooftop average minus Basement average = -0.4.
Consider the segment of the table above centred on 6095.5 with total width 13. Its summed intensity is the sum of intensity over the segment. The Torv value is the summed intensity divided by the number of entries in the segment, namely 13.25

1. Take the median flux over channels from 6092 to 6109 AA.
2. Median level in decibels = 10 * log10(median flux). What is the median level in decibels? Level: 11.22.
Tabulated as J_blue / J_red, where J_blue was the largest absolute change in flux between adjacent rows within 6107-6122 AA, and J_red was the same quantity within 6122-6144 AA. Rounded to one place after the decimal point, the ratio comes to 0.3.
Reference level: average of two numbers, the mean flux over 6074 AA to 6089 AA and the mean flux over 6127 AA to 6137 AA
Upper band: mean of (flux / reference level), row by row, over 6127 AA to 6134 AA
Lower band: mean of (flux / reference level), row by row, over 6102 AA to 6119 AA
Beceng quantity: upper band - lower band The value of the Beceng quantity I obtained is 0.023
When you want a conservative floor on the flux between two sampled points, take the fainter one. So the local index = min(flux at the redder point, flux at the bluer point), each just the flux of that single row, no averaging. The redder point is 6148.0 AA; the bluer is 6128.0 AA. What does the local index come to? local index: 12.9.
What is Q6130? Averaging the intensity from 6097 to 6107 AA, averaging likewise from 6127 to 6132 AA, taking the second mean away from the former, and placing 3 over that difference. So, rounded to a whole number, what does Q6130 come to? -7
